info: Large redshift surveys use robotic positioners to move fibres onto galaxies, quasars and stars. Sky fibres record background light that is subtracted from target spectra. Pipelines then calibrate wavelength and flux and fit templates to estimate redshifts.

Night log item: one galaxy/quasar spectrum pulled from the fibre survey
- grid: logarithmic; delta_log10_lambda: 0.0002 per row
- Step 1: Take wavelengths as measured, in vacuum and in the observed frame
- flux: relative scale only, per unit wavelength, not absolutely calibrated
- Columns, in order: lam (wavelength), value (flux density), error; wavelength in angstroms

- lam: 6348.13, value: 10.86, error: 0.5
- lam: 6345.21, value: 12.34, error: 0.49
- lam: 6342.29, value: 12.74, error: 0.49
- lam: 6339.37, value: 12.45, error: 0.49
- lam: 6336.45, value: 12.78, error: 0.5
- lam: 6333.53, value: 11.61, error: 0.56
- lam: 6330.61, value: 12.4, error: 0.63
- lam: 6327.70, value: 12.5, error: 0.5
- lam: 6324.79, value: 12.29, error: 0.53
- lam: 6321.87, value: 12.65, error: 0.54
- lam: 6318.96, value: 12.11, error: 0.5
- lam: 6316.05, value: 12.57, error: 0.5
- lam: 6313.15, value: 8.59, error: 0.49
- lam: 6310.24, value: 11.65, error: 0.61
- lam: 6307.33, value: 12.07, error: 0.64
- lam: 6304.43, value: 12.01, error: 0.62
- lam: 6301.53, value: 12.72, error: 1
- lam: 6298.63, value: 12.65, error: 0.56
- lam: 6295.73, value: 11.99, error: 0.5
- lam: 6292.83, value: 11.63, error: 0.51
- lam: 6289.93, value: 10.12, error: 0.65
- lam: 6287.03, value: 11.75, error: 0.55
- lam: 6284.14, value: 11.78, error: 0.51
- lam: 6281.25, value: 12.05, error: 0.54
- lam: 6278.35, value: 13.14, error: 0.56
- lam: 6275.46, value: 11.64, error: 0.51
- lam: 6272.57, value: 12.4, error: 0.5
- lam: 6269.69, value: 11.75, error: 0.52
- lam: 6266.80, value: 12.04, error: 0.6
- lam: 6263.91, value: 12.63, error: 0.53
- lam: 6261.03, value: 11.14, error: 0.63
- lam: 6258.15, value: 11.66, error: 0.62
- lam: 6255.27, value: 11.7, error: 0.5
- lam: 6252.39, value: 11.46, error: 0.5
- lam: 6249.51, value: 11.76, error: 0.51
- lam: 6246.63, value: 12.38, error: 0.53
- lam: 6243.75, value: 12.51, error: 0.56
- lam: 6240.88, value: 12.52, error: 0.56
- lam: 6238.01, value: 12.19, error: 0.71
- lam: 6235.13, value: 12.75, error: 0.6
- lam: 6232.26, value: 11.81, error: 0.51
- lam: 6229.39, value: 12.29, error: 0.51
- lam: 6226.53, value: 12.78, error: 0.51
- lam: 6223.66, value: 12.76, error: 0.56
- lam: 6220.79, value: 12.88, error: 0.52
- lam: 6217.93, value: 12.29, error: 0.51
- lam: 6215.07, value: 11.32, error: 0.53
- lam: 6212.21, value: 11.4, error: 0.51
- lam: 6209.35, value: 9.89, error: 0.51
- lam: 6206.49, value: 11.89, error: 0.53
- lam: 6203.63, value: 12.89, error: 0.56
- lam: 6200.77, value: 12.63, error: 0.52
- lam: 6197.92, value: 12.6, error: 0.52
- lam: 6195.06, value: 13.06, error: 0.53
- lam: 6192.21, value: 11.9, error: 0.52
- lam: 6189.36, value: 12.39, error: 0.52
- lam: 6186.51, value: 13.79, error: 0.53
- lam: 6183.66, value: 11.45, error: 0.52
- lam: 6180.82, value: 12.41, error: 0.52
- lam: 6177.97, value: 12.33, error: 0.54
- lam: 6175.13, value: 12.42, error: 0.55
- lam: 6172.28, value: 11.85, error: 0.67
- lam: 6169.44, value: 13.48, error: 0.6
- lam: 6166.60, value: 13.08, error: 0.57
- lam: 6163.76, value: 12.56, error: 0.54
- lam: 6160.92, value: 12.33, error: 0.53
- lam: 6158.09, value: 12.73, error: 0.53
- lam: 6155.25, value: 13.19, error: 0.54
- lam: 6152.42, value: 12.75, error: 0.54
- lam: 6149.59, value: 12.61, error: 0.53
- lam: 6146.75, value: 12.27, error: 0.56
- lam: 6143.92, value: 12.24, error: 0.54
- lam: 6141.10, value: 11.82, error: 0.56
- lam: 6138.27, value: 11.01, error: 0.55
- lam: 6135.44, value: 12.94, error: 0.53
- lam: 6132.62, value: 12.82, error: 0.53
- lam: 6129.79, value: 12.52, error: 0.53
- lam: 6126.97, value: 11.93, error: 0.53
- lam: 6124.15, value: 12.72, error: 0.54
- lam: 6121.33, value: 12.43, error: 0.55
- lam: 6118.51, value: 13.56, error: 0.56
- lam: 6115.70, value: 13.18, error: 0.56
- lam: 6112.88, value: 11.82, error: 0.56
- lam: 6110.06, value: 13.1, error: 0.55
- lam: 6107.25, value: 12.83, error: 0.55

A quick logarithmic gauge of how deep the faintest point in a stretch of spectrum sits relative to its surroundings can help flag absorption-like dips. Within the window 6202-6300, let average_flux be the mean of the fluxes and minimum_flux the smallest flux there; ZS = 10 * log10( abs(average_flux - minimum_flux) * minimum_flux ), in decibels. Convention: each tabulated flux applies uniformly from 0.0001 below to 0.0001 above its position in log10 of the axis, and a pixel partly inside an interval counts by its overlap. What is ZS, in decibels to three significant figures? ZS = 13.2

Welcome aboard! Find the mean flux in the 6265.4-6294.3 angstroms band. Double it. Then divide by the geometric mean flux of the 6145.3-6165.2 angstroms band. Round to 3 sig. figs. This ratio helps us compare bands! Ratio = 1.87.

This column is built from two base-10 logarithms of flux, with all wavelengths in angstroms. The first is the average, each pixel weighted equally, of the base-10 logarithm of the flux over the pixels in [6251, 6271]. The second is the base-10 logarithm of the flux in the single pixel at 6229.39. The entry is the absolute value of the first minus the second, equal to 0.019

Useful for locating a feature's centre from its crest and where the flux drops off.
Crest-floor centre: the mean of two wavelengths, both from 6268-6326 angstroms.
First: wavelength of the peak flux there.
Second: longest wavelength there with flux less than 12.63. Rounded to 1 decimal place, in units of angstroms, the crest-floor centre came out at 6301.6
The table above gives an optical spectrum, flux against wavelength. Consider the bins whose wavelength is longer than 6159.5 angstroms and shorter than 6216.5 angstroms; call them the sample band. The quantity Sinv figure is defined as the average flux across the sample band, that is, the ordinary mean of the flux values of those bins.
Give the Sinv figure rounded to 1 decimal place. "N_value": 12.3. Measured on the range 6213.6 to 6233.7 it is 12.3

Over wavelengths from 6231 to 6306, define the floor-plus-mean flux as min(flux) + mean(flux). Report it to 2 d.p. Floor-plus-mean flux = 22.13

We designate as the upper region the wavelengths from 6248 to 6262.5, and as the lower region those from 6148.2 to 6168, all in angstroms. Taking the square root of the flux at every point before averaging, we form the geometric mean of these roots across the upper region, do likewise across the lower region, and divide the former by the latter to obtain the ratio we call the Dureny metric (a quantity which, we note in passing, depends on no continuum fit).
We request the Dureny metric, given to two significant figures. 0.95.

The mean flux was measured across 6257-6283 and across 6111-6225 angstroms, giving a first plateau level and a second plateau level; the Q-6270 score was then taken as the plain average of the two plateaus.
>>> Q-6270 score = 12.2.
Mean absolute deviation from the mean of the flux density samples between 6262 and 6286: 0.41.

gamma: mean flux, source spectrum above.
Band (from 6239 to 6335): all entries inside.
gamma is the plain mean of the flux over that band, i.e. 11.94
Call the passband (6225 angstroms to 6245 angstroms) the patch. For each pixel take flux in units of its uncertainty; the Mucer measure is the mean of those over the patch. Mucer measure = 22.2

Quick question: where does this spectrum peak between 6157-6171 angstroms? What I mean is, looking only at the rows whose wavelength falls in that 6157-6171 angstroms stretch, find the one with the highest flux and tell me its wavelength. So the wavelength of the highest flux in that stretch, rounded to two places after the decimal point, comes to 6169.44 angstroms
